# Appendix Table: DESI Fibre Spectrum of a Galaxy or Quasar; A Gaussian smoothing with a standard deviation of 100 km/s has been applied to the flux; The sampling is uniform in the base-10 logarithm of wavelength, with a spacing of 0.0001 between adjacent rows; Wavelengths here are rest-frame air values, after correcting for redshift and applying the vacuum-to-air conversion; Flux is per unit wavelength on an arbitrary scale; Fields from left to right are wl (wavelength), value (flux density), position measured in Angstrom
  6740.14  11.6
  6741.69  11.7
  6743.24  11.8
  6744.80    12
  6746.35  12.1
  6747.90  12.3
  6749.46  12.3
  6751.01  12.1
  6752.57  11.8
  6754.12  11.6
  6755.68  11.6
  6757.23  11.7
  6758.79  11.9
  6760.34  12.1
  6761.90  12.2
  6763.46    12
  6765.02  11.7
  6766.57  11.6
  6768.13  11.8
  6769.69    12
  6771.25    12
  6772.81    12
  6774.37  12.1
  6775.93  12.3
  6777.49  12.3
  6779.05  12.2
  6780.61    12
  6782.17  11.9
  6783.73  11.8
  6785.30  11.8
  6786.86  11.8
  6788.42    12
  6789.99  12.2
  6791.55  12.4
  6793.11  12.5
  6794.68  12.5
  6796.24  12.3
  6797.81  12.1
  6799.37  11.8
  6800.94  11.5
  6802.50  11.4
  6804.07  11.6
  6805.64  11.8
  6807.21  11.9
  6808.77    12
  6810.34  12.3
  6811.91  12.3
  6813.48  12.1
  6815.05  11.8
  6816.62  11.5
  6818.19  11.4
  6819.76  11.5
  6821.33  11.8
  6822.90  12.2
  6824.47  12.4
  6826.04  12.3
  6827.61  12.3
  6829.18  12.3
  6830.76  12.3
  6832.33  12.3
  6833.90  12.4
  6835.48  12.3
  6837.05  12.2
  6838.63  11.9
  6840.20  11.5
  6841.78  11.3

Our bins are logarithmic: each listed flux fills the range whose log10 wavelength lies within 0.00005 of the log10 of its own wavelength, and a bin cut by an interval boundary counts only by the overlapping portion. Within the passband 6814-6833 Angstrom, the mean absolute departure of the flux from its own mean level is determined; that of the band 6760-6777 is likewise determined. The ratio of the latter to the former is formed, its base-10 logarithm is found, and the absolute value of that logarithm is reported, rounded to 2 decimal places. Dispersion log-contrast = 0.35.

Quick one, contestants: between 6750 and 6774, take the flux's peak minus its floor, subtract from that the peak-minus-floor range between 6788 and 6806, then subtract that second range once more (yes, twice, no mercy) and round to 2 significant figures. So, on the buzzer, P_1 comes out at -1.6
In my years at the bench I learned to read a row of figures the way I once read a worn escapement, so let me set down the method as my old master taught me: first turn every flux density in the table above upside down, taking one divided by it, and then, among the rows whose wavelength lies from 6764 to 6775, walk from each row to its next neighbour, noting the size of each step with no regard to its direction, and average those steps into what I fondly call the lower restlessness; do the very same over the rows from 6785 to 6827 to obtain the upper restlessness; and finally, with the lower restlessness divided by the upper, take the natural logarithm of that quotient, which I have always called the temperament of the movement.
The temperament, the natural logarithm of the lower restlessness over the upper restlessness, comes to -0.57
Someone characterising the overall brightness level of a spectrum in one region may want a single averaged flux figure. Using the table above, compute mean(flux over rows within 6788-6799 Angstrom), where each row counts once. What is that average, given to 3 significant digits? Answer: 12.3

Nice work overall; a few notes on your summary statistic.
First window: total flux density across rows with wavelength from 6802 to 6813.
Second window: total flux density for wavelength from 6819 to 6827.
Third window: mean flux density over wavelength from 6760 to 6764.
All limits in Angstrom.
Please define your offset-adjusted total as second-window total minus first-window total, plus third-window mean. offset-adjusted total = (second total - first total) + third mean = -11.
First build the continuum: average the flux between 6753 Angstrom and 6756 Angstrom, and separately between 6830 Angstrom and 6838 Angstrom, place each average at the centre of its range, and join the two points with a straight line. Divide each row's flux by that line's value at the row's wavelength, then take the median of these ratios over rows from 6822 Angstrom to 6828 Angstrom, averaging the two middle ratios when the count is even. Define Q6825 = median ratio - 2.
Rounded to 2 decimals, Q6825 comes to -0.99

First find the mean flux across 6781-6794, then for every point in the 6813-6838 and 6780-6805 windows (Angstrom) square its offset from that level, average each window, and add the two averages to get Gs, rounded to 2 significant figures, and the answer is 0.23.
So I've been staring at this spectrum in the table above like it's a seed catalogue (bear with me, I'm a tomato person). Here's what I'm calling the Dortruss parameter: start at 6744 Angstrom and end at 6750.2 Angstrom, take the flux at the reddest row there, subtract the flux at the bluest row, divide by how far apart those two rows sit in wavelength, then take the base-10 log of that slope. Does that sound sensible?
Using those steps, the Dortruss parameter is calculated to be -1.2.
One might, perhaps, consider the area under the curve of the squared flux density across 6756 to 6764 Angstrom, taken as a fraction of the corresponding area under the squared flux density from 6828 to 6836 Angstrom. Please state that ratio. 0.94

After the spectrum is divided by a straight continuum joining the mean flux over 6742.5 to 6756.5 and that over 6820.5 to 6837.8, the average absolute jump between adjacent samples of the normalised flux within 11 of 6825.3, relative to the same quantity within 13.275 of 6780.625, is 1.22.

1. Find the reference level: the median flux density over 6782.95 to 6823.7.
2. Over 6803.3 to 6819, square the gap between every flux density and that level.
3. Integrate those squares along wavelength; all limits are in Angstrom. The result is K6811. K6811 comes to 1.4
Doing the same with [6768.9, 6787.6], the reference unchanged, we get 1.1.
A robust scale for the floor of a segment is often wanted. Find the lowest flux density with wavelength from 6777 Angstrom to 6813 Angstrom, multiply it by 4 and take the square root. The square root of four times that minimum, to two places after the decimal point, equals 6.75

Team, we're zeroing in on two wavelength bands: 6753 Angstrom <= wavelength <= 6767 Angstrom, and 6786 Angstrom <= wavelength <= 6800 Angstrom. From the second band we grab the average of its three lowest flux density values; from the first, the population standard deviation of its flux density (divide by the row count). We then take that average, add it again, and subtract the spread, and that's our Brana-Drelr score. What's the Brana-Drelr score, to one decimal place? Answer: 23.5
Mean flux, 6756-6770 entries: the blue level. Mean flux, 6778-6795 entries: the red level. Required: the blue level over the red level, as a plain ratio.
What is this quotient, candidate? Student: 0.98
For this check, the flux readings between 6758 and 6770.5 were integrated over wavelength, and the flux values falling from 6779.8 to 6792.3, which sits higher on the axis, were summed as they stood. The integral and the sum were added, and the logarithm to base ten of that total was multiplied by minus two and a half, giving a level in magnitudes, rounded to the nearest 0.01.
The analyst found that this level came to -5.97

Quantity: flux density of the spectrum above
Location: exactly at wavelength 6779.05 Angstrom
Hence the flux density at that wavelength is 12.2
